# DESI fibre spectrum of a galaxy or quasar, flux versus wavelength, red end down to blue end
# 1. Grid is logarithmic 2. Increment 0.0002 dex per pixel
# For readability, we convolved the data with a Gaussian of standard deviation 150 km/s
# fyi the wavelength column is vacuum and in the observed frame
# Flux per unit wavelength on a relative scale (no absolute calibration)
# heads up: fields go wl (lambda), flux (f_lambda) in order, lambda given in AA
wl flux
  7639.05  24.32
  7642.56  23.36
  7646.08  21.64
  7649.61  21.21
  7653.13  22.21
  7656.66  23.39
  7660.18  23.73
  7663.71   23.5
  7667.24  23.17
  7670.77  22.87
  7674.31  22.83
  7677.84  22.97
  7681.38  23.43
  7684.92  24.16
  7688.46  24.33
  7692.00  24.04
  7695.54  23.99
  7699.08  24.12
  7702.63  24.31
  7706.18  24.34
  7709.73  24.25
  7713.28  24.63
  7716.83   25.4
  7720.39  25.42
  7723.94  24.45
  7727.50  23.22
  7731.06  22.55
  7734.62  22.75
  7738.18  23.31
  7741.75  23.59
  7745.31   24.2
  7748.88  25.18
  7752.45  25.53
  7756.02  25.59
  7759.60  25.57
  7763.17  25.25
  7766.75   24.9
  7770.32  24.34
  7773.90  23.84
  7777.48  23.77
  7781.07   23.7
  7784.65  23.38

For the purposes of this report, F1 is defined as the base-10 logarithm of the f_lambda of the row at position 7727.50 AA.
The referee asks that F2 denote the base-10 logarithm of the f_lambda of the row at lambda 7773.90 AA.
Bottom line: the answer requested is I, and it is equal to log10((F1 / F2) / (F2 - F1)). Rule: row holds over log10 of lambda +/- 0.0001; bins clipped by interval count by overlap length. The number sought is 1.9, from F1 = 1.366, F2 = 1.38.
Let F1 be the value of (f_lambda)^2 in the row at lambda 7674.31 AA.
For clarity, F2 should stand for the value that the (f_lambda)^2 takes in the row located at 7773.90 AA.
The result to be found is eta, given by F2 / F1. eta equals 1.09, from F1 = 521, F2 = 568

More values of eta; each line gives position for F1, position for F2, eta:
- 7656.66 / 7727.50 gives 0.99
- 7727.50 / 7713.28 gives 1.13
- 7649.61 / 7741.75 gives 1.24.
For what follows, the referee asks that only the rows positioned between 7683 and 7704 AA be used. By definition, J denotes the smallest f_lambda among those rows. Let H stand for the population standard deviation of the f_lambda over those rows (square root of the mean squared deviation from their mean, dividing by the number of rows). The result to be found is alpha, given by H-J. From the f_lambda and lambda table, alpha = -23.9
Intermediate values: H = 0.1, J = 23.99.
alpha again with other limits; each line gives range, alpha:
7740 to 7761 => -22.8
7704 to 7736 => -21.6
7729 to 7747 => -22.0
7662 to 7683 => -22.6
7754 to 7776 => -23.2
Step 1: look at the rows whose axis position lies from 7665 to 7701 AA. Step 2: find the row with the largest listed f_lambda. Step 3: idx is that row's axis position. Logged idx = 7688.46 AA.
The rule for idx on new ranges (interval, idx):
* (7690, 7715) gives 7713.28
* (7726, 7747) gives 7745.31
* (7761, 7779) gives 7763.17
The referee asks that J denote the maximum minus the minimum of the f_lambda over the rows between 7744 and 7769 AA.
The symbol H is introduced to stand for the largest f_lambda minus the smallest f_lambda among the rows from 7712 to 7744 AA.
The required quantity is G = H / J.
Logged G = 2.1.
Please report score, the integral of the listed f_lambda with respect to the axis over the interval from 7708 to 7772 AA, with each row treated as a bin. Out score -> 1565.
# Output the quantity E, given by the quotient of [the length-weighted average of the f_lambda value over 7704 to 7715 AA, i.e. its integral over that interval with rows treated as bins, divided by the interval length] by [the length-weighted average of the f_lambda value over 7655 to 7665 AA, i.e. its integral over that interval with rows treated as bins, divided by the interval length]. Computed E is 1.04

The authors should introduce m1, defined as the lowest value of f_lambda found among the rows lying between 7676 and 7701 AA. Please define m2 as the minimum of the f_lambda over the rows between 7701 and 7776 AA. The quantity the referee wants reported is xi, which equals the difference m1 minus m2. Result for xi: 0.4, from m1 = 22.97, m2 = 22.55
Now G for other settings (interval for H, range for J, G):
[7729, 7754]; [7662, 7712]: 2.0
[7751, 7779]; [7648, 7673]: 0.7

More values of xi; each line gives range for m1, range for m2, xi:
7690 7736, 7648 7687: 1.3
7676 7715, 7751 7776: -0.9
